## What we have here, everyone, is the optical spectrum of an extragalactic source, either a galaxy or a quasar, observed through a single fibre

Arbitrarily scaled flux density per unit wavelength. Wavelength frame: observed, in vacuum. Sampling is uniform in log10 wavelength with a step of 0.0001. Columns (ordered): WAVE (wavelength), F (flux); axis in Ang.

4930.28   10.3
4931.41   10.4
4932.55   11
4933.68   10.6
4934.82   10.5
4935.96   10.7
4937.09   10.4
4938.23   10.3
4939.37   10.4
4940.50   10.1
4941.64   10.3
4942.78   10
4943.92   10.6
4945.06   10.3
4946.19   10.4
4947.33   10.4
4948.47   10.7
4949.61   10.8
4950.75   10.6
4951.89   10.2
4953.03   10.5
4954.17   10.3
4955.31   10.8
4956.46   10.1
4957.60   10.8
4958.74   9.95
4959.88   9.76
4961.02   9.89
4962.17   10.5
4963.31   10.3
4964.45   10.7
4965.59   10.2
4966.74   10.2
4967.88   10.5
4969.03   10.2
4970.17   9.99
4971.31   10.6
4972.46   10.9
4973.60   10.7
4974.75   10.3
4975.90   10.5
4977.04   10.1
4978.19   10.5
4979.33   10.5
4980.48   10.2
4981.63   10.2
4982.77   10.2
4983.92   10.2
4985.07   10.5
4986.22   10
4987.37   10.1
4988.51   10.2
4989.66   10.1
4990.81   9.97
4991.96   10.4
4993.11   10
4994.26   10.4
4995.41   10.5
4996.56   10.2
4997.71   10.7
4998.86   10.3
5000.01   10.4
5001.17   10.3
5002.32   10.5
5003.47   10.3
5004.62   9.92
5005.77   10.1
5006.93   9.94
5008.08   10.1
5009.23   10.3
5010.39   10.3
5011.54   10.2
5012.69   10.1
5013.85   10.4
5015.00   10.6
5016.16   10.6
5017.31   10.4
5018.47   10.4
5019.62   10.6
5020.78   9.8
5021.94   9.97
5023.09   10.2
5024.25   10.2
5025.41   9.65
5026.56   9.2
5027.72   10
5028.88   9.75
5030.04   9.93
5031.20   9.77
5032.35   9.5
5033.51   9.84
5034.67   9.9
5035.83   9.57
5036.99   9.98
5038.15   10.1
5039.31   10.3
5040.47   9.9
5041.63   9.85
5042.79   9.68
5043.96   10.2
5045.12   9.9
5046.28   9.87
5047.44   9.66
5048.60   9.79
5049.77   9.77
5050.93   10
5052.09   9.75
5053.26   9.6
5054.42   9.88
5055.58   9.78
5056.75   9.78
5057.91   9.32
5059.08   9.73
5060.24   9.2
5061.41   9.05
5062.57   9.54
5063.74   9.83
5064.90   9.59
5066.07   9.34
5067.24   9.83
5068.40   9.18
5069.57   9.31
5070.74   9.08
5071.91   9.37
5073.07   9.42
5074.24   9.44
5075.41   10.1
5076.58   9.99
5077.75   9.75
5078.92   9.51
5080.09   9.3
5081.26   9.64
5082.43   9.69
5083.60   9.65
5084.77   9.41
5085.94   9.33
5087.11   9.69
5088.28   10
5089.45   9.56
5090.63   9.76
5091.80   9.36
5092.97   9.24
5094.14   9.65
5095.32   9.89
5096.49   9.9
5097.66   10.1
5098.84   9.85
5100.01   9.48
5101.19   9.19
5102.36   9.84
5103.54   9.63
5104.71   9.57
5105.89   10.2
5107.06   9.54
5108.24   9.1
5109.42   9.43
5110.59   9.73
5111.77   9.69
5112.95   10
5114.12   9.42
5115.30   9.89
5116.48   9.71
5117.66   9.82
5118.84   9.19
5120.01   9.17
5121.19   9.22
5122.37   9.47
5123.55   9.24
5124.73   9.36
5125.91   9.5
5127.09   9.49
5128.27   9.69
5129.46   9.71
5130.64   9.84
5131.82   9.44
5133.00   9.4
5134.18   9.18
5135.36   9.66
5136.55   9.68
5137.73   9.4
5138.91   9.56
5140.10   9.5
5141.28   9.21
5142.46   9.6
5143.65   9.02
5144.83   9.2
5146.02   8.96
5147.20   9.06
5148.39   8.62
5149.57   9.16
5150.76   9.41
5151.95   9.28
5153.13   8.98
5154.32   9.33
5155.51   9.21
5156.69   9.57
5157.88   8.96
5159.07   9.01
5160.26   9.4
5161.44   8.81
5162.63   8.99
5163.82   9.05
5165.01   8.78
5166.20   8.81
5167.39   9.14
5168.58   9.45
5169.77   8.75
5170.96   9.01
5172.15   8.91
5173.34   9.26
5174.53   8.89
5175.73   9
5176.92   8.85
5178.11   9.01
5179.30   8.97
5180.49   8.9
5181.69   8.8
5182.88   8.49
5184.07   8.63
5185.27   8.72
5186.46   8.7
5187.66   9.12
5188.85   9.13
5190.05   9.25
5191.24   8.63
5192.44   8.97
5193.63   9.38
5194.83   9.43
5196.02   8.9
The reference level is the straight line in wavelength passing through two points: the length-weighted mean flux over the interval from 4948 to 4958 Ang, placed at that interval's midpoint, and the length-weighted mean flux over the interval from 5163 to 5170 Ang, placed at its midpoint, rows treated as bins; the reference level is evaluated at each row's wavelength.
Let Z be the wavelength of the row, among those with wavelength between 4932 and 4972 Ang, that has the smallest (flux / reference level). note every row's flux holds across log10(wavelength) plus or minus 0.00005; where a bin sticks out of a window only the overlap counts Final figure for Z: 4959.88 Ang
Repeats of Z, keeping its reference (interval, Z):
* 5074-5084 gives 5080.09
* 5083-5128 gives 5108.24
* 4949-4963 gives 4959.88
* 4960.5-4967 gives 4961.02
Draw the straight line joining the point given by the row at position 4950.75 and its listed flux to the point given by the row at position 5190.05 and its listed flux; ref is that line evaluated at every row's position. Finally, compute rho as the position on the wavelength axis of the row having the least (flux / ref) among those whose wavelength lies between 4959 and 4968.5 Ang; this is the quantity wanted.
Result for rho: 4959.88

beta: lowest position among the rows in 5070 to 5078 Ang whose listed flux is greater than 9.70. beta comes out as 5075.41 Ang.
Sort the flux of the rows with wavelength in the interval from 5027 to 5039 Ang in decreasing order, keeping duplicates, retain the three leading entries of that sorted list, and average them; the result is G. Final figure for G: 10.0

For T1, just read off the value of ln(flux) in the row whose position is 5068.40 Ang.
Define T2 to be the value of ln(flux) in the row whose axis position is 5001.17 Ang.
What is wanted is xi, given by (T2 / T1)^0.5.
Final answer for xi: 1.03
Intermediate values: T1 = 2.22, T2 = 2.33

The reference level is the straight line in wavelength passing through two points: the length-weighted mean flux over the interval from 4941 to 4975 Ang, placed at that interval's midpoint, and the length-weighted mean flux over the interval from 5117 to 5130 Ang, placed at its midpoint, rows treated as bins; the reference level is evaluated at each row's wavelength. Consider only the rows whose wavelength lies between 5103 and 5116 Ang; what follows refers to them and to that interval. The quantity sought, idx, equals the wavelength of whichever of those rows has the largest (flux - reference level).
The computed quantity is 5105.89 Ang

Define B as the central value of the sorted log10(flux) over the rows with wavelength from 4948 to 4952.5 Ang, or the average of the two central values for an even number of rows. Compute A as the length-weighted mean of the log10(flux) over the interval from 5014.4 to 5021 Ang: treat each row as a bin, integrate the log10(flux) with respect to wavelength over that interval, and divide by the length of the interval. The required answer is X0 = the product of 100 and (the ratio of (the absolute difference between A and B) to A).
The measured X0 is 0.9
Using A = 1.02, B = 1.03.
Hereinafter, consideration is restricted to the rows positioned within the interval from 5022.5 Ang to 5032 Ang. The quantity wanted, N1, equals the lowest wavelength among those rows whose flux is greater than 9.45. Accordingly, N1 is 5023.09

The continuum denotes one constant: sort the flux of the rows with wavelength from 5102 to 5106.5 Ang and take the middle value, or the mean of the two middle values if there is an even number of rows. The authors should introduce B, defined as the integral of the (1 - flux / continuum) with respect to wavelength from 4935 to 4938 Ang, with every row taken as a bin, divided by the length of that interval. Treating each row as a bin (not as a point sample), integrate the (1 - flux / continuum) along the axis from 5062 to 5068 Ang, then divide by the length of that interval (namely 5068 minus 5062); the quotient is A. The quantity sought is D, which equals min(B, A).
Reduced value -0.080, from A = 0.01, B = -0.080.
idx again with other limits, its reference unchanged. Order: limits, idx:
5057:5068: 5067.24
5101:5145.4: 5105.89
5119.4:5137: 5130.64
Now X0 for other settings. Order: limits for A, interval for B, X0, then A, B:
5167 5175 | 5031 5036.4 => 3.4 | 0.96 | 0.99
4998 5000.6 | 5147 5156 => 5.0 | 1.01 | 0.96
